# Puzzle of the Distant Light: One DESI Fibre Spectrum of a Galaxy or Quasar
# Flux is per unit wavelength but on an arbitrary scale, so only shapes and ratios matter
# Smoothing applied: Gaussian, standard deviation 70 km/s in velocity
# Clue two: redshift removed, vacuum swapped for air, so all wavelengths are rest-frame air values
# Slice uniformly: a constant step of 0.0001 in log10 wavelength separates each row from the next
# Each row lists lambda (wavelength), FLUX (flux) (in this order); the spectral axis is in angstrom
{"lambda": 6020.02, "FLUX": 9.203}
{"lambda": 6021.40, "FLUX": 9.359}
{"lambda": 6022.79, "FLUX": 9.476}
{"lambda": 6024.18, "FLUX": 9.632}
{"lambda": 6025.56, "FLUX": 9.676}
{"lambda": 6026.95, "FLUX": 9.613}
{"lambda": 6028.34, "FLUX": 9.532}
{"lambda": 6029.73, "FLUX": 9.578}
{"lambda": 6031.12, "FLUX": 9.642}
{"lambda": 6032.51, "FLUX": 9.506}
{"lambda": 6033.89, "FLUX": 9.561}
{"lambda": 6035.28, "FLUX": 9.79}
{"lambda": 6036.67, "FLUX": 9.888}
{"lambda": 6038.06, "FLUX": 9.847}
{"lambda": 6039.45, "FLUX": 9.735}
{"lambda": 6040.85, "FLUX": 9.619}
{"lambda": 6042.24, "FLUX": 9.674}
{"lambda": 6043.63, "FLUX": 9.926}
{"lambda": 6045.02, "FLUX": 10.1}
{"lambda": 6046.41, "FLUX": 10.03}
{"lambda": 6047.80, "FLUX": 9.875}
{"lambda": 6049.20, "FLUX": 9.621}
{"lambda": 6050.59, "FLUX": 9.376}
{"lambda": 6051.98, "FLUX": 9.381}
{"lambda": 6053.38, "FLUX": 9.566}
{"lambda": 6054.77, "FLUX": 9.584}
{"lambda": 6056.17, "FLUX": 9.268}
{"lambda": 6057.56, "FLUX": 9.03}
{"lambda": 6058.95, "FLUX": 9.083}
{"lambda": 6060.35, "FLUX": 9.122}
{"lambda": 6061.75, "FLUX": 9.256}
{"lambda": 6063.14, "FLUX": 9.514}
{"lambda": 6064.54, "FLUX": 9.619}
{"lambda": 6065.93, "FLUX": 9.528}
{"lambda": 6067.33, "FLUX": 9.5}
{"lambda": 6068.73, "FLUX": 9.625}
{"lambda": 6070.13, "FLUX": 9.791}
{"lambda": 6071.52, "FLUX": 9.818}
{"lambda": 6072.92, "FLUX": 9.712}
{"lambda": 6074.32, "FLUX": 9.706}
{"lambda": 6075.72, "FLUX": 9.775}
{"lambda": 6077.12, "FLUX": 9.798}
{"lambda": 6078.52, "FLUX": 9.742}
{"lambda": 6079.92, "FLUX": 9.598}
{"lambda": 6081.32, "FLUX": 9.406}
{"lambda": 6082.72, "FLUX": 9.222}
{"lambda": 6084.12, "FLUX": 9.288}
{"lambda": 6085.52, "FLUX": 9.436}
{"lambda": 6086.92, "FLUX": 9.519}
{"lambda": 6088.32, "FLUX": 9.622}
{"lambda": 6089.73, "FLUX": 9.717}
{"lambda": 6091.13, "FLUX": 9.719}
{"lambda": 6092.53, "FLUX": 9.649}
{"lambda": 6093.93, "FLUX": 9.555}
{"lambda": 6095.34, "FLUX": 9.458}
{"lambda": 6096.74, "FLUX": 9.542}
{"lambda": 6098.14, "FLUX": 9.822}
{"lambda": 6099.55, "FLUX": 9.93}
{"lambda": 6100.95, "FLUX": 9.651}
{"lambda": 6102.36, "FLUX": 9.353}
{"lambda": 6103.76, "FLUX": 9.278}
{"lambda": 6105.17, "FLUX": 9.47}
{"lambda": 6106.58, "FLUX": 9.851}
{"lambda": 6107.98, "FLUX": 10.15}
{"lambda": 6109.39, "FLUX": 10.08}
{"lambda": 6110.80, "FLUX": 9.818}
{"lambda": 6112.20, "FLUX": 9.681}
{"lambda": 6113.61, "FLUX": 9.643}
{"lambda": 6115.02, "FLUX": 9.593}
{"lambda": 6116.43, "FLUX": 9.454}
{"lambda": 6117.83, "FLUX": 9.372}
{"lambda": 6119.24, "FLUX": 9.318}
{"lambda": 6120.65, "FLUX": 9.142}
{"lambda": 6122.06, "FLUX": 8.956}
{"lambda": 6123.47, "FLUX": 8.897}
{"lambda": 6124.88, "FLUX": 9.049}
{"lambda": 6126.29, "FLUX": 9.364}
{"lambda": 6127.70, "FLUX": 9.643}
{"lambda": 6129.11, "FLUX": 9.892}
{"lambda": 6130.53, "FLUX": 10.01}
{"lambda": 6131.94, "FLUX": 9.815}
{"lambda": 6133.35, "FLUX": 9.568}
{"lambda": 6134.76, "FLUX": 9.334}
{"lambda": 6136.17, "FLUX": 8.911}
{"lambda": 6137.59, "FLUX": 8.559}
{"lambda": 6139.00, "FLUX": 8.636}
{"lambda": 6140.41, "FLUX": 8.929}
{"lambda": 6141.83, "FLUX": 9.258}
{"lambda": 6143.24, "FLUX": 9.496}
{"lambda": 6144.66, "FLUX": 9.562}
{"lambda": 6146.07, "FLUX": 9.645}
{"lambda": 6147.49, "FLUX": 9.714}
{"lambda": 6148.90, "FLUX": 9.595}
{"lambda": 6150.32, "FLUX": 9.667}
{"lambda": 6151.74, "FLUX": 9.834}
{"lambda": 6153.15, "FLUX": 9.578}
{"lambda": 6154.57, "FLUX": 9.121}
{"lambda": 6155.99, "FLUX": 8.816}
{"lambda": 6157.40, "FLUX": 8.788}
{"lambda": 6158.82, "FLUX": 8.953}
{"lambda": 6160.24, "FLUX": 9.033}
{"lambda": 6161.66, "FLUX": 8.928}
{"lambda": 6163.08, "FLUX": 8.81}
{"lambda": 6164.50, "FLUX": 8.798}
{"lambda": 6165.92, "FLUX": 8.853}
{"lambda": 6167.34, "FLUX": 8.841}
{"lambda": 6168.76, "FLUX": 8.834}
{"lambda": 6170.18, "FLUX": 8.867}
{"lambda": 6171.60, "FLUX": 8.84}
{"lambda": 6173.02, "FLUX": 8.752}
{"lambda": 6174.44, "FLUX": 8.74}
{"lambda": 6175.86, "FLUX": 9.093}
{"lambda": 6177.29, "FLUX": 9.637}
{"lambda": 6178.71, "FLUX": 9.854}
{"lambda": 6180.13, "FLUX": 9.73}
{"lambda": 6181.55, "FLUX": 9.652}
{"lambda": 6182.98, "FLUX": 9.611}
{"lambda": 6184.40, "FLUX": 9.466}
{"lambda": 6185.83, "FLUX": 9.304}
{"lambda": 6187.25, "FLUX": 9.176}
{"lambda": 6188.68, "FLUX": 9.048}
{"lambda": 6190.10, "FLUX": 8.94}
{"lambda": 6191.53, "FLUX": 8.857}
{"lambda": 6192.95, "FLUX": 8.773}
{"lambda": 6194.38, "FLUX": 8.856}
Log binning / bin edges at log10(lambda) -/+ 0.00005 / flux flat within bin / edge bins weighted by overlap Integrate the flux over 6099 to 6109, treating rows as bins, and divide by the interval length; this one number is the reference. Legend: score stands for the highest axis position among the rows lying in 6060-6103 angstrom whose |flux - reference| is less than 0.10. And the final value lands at 6100.95 angstrom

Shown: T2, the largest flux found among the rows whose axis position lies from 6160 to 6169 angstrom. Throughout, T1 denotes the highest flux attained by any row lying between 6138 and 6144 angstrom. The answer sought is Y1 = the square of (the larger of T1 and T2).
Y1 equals 90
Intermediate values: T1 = 9.496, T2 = 9.033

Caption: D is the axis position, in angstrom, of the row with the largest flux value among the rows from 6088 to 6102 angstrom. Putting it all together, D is 6099.55 angstrom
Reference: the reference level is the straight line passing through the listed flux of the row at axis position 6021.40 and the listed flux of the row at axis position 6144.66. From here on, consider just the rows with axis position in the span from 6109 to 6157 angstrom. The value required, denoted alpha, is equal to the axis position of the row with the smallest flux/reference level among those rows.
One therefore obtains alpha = 6137.59 angstrom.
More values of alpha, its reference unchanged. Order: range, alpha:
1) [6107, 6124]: 6123.47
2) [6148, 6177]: 6174.44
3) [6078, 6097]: 6082.72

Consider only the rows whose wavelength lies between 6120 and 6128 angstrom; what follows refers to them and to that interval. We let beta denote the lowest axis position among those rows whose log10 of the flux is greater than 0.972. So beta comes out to 6127.70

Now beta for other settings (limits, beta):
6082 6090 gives 6085.52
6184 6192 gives 6184.40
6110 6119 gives 6110.80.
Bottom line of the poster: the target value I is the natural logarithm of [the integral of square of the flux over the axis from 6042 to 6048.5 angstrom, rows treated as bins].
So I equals 6.47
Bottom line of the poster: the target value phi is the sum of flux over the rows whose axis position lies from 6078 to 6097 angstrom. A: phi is 133.5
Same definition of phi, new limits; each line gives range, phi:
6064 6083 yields 134.8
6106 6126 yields 133.0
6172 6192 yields 129.9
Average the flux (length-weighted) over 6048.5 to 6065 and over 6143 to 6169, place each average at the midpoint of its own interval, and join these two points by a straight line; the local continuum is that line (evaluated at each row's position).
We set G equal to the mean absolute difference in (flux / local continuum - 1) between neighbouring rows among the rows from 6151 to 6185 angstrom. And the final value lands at 0.015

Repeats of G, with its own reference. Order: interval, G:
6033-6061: 0.015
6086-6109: 0.018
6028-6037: 0.011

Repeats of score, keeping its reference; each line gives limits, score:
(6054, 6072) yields 6068.73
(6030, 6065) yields 6064.54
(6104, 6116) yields 6115.02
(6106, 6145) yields 6127.70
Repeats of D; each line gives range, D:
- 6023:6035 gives 6025.56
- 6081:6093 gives 6091.13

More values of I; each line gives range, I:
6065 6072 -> 6.48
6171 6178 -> 6.34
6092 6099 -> 6.47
